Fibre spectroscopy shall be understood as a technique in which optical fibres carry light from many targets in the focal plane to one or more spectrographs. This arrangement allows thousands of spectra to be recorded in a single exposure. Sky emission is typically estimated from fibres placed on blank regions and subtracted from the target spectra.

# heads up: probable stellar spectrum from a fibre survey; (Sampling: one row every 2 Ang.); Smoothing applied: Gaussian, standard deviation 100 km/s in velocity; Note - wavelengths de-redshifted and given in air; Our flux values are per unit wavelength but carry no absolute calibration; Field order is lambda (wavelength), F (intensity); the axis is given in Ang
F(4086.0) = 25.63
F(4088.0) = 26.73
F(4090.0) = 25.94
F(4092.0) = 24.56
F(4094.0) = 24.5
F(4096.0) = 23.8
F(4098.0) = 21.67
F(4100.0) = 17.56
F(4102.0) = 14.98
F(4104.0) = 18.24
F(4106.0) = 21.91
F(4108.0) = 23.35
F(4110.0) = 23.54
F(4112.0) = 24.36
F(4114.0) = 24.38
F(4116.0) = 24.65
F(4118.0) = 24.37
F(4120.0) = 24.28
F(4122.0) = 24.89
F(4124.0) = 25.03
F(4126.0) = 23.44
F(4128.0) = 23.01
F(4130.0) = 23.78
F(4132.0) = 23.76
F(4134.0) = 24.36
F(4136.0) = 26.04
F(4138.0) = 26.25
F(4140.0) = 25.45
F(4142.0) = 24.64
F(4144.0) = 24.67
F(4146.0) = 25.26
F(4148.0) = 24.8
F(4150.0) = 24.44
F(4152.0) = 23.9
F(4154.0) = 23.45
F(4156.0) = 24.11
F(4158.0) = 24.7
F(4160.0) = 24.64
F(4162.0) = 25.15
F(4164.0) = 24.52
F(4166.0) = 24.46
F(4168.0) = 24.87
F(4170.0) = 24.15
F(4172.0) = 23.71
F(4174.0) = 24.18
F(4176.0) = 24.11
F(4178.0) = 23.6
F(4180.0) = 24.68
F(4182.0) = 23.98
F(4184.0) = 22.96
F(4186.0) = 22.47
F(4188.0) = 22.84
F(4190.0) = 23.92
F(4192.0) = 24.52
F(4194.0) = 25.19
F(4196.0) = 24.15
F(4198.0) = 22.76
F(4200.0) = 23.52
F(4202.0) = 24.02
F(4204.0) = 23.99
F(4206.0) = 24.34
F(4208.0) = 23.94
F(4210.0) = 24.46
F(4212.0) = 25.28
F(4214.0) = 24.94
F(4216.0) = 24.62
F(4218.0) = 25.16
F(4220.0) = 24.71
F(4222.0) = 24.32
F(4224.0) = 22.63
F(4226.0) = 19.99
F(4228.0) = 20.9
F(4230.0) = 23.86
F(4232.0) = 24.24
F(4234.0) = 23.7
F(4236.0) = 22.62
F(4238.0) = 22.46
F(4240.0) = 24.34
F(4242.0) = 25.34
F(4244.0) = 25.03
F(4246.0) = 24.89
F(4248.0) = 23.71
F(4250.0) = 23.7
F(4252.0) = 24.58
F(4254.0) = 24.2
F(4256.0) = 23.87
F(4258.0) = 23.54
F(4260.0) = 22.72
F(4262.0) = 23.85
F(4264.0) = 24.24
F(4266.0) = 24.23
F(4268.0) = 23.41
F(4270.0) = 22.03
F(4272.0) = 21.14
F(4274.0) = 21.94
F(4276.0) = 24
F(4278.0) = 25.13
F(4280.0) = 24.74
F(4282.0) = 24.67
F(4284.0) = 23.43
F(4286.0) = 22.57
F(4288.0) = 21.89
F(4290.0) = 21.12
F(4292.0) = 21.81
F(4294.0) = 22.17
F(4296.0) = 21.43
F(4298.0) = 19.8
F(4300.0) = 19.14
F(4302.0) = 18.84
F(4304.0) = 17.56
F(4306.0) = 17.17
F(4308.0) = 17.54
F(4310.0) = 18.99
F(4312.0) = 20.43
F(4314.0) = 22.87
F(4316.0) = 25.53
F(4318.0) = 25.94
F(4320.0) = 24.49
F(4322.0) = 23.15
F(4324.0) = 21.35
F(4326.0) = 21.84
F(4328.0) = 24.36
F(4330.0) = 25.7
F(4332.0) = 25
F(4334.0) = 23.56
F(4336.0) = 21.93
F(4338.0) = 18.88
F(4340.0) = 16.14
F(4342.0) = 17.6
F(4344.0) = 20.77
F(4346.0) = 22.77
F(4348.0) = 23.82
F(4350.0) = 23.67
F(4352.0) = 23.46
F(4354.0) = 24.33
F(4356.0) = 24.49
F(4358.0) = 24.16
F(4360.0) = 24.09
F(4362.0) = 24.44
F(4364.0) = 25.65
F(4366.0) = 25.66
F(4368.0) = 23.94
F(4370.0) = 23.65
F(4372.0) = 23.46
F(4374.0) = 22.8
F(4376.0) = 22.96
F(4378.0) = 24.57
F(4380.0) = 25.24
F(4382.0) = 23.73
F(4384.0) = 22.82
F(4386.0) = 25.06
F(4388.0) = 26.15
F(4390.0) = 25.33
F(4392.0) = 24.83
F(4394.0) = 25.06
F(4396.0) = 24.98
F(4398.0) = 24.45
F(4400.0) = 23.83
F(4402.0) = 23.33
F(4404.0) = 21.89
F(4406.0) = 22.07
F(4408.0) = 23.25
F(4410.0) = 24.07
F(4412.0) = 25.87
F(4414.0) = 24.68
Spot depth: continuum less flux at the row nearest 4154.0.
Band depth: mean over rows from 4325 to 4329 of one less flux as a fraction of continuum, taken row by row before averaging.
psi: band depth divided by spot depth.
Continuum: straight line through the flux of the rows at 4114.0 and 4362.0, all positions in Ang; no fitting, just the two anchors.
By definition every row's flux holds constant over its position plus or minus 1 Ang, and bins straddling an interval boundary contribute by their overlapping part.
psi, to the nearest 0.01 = 0.06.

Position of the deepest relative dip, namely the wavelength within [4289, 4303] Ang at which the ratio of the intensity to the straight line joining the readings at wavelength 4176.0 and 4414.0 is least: 4302.0 Ang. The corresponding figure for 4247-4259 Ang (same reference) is 4258.0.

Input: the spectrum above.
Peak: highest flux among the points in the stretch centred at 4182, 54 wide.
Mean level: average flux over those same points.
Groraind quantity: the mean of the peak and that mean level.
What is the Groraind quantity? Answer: 24.62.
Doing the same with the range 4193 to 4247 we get 24.62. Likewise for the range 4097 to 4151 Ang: 24.85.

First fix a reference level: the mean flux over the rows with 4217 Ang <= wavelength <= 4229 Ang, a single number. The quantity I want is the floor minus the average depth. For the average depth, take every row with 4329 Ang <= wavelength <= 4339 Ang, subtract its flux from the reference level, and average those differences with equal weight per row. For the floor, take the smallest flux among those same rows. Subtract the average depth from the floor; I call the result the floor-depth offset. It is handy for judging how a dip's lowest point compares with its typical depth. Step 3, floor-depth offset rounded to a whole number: 19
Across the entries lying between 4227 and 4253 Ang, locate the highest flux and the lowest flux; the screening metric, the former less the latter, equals 4.4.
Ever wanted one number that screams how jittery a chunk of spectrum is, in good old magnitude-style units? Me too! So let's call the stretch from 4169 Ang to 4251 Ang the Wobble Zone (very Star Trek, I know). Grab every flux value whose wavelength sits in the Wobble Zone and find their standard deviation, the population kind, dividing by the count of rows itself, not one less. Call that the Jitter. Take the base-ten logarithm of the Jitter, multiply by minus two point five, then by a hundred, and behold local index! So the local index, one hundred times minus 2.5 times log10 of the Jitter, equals -10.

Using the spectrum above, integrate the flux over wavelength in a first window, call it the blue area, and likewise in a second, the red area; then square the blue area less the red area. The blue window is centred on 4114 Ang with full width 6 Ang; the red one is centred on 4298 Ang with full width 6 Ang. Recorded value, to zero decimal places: 678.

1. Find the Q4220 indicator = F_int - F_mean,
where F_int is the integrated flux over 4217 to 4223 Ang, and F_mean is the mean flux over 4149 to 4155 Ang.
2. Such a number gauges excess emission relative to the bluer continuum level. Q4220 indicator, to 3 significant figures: 124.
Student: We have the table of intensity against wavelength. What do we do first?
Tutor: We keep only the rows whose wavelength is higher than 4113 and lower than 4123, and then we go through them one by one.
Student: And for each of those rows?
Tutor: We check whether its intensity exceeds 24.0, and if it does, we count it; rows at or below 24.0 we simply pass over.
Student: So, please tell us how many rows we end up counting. 5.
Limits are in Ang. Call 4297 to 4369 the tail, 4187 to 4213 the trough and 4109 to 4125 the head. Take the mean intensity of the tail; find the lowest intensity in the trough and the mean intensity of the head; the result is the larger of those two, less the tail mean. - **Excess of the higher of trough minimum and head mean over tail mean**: 2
